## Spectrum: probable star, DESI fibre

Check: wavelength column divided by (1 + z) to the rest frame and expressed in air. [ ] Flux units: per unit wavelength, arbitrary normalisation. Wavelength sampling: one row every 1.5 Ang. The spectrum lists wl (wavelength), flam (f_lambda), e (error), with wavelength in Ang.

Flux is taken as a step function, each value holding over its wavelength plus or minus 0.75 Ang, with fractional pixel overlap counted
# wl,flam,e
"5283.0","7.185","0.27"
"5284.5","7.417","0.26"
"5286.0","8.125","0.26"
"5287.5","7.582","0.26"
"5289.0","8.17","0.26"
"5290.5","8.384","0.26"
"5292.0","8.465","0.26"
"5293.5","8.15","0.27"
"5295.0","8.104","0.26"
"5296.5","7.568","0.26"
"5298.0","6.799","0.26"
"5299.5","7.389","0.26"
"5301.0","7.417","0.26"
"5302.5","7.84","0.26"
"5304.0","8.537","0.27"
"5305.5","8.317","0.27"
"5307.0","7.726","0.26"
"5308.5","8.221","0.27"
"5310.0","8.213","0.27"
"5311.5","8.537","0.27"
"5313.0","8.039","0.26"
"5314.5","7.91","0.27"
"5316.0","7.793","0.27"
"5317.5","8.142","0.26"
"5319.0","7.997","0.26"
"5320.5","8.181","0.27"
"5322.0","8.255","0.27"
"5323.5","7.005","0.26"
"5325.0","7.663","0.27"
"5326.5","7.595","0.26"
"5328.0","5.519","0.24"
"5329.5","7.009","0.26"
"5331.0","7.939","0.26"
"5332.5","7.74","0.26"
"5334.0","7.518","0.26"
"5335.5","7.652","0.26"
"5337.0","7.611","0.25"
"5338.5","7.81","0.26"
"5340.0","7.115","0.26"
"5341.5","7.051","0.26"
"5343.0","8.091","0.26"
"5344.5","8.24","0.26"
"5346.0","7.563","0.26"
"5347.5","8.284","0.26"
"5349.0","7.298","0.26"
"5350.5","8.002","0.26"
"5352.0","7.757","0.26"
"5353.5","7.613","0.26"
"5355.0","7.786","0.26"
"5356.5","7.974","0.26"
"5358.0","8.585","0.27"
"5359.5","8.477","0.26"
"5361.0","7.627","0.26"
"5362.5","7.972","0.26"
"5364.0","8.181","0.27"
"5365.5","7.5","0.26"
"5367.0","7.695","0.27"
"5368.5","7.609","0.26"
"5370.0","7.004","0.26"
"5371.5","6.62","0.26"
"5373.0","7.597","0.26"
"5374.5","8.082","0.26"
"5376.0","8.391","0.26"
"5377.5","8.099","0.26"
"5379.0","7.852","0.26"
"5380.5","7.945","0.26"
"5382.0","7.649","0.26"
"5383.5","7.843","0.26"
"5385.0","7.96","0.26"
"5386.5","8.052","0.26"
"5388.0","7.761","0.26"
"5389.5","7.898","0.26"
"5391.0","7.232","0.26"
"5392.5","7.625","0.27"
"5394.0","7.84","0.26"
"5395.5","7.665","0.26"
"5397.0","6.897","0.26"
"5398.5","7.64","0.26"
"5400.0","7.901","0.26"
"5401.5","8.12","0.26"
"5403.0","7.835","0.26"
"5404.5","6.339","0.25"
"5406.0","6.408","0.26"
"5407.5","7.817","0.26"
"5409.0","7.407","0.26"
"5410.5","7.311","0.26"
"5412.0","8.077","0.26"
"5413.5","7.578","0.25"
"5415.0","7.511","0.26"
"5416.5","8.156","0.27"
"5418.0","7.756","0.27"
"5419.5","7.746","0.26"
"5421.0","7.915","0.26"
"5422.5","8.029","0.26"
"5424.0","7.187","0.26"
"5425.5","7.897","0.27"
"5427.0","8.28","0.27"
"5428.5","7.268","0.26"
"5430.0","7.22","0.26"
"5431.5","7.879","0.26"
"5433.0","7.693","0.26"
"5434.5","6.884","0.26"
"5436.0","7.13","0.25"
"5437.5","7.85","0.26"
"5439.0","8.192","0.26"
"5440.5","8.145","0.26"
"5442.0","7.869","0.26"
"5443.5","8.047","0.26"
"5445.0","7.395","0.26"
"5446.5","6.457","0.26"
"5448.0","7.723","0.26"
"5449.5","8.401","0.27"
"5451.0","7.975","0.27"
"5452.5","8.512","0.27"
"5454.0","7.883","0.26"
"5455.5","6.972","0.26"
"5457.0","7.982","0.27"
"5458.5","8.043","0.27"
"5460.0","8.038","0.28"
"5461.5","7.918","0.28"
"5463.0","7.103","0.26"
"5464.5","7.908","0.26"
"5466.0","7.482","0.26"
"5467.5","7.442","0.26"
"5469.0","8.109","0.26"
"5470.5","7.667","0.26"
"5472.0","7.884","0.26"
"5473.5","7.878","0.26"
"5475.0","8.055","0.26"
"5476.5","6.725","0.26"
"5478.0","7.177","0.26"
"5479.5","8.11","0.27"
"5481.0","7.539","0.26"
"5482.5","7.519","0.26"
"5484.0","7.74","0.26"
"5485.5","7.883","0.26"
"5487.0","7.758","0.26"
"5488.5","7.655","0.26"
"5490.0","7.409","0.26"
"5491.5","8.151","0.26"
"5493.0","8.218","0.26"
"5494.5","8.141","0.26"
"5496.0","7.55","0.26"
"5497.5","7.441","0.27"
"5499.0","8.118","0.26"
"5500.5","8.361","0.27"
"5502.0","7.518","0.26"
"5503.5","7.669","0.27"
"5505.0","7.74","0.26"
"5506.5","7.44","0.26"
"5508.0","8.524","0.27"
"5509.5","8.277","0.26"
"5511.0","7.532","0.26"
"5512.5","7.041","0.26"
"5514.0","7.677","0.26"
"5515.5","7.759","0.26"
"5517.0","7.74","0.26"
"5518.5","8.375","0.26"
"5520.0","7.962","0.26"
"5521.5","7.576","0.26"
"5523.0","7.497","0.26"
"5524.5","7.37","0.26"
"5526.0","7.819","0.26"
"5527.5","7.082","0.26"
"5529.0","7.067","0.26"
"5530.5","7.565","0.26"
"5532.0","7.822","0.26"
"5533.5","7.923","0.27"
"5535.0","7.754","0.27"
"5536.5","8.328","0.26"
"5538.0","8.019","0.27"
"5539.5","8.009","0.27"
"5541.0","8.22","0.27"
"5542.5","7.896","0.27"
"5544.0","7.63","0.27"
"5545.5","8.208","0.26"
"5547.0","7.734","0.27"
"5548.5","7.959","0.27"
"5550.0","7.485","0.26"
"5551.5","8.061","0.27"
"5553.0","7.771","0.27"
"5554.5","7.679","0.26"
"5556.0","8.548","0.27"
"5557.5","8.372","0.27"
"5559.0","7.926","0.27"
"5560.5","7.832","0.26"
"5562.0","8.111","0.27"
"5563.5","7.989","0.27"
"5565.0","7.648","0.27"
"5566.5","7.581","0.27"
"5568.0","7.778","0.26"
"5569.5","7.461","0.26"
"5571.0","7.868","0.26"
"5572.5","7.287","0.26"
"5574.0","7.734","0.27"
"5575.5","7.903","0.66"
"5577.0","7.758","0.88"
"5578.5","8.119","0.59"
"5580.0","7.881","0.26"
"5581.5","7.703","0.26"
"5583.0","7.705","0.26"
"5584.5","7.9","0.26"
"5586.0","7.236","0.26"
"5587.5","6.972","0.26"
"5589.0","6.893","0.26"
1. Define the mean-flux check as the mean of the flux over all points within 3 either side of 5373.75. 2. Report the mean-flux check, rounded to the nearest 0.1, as 7.7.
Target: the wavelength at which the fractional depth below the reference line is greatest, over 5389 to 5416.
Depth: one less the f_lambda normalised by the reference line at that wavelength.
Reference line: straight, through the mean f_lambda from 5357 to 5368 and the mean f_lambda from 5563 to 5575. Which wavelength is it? 5404.5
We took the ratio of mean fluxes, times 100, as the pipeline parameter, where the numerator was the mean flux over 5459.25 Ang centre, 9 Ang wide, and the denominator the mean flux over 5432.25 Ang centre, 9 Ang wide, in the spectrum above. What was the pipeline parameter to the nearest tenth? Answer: 104.5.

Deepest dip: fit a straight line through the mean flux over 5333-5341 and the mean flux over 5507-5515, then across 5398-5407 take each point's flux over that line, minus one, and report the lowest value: -0.17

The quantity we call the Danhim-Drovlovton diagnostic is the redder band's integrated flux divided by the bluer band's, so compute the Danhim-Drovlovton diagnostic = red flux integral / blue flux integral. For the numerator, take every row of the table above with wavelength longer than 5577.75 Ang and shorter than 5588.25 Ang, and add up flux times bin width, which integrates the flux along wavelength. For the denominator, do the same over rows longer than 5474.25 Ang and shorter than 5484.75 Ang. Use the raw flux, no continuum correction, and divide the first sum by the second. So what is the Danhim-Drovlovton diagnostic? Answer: 1.01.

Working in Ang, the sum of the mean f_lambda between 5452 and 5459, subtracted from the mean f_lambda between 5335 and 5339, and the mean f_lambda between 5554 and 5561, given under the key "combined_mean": 7.9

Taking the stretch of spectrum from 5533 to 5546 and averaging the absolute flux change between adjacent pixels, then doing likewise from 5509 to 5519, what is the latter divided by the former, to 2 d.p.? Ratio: 1.42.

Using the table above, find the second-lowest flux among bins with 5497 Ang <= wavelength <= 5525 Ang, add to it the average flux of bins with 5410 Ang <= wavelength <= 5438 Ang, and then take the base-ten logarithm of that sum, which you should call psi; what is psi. 1.18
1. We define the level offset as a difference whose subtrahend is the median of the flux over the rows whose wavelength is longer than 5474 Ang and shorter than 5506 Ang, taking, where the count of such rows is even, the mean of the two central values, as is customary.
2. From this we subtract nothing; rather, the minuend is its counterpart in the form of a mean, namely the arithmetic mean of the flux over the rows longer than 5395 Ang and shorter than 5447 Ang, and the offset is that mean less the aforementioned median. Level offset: -0.15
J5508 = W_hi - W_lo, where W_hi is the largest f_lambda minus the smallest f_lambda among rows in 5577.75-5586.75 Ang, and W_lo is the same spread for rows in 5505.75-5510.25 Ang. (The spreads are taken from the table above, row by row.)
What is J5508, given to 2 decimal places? -0.20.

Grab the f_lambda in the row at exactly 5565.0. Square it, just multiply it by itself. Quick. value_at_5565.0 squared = 58.5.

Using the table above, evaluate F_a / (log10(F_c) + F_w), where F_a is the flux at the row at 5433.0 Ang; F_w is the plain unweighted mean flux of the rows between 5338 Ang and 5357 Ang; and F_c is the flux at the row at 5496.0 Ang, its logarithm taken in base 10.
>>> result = 0.893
